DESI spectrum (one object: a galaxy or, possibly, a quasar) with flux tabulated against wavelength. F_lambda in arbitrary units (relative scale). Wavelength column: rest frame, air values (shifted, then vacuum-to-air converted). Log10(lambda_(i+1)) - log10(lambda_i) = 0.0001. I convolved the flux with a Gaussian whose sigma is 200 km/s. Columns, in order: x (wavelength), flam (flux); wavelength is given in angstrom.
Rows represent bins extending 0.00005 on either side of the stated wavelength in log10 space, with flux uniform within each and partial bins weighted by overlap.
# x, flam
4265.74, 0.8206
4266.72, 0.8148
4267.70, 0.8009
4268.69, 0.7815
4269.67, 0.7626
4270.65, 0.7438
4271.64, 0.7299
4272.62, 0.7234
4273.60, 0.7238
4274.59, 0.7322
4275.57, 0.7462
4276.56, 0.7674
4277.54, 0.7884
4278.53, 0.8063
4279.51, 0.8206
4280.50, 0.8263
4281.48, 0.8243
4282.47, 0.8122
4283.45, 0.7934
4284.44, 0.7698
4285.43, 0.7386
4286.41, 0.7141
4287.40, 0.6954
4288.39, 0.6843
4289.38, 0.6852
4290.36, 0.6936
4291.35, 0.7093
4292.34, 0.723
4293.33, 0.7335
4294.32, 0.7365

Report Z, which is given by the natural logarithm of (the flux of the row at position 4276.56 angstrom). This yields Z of -0.26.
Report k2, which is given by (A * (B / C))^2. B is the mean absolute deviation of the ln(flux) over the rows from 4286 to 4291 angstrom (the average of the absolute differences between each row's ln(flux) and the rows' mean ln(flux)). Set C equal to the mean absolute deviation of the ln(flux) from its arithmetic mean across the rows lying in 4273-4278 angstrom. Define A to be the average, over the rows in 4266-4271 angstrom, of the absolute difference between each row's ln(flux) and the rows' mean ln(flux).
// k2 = 0.0001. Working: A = 0.028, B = 0.0117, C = 0.028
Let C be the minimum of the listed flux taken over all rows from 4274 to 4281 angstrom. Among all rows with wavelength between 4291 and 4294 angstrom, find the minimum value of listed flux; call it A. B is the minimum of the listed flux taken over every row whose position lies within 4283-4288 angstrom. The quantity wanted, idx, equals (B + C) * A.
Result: 1.01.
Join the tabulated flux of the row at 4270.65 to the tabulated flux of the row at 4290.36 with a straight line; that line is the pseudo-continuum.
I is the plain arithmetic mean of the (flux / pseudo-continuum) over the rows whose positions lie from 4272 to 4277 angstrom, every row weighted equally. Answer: 1.01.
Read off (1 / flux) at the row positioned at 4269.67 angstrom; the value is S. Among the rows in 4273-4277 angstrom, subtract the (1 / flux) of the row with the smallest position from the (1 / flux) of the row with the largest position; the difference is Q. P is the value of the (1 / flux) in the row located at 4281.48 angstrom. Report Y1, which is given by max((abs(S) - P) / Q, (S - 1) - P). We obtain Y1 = -0.90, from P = 1.21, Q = -0.08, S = 1.31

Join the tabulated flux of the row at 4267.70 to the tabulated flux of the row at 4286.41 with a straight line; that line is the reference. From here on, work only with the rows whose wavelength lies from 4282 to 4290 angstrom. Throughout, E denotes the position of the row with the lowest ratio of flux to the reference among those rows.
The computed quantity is 4288.39 angstrom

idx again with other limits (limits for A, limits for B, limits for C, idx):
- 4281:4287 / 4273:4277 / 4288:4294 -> 1.01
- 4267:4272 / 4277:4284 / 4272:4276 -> 1.10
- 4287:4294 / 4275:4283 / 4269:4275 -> 1.01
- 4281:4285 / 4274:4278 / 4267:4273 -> 1.12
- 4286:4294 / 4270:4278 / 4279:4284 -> 1.04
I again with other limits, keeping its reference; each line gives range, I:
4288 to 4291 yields 0.99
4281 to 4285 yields 1.12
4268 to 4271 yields 1.02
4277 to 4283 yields 1.13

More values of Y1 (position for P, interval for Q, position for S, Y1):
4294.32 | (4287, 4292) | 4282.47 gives 4.49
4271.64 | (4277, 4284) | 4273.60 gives -0.99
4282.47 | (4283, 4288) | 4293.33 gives 0.74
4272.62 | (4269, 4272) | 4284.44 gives -1.08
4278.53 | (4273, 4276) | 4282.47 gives 0.22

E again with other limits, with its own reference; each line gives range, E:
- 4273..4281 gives 4273.60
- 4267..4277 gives 4272.62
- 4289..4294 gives 4289.38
